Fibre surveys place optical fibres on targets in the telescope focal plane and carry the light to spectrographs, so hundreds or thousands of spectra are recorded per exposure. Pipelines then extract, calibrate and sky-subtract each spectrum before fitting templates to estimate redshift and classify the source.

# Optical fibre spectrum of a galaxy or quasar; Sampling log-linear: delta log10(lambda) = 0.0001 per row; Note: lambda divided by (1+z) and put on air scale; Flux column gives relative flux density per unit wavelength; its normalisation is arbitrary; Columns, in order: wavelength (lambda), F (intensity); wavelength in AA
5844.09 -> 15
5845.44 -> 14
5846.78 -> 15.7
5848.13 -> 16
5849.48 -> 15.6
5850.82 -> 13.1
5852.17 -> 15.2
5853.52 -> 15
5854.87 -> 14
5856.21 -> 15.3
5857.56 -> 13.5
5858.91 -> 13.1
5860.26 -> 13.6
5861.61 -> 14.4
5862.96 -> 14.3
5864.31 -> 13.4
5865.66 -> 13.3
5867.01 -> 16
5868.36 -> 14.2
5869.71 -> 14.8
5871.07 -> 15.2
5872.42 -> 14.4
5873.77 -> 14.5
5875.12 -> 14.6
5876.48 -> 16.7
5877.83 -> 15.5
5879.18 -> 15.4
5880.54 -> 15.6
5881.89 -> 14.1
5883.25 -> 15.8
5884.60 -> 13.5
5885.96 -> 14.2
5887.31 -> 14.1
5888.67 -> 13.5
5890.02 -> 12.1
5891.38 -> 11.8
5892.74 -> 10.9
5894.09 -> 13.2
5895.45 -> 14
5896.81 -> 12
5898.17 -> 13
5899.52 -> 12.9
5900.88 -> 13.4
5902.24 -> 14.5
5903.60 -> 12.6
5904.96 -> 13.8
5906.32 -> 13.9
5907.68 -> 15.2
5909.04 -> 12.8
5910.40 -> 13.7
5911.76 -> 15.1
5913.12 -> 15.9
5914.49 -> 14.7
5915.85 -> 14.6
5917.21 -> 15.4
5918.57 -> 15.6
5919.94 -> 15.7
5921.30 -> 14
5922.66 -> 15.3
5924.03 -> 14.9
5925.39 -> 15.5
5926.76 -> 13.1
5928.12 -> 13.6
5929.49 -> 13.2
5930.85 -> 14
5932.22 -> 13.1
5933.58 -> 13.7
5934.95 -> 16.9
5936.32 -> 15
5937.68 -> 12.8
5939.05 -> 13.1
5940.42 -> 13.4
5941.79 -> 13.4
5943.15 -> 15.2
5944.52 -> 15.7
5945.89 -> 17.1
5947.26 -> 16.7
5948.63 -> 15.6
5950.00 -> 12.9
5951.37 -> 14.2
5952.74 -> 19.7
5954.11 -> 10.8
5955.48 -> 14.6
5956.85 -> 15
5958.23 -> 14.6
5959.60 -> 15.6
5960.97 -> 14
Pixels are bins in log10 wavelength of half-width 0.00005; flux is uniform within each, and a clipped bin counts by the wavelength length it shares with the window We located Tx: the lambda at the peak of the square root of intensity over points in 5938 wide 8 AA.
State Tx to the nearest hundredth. 5934.95 AA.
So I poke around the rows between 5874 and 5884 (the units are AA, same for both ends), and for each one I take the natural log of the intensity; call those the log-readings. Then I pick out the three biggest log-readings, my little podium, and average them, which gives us 2.77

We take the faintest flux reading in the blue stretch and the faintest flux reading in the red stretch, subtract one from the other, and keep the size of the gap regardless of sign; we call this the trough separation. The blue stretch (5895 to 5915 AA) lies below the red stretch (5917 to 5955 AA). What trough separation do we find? 1.2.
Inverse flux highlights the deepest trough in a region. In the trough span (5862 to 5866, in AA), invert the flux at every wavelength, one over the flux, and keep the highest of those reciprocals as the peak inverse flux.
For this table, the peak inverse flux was 0.0752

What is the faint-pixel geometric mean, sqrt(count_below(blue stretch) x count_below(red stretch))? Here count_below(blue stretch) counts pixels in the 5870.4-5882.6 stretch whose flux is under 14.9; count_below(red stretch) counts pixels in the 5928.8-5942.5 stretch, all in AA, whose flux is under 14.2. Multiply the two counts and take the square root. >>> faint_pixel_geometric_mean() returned 5.7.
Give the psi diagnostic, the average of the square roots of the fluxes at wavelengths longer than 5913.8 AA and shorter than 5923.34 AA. 3.88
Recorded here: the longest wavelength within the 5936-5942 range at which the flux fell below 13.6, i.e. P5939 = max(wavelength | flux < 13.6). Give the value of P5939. 5941.79 AA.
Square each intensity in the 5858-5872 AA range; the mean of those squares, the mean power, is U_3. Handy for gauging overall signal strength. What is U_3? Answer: 203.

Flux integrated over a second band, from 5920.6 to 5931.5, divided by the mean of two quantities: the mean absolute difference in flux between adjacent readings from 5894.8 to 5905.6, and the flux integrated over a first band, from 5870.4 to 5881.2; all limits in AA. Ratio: 1.87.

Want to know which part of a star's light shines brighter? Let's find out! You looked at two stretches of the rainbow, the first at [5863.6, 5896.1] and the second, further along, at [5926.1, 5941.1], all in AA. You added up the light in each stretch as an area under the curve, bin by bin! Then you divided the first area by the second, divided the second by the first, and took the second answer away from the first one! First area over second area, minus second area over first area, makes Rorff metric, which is 1.8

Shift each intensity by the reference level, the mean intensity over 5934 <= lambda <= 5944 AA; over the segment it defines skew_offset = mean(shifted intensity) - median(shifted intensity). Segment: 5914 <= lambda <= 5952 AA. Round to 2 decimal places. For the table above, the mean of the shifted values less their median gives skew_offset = -0.06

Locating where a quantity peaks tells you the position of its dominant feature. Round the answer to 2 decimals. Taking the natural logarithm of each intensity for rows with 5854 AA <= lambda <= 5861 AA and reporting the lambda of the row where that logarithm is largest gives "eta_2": 5856.21 AA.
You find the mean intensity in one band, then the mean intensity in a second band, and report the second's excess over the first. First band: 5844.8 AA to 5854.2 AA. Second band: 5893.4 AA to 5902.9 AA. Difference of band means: -1.7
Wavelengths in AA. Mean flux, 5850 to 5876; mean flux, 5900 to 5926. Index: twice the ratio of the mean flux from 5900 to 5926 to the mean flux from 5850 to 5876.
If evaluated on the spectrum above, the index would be 2.03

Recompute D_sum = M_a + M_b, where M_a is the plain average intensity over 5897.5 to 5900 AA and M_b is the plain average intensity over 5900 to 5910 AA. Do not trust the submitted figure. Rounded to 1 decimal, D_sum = 26.7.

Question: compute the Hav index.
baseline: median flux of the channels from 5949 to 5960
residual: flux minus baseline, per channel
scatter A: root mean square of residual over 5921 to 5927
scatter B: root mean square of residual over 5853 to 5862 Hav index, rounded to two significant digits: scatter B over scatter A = 0.99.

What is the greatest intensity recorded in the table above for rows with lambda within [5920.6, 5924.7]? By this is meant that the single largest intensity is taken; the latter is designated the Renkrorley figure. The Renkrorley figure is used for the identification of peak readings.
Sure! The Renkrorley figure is 15.3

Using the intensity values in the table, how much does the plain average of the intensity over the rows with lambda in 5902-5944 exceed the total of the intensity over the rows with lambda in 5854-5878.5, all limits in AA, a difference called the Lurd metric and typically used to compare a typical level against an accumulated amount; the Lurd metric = -246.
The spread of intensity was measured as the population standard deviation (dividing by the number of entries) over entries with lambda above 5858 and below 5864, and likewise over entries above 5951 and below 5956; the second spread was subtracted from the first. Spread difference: -2.6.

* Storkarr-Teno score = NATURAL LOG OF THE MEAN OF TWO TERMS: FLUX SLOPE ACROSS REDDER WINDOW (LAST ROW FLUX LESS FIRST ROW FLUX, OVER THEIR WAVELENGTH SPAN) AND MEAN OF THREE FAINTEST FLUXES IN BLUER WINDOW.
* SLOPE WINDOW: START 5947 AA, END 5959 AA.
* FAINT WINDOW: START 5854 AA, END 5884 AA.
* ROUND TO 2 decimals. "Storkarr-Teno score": 1.88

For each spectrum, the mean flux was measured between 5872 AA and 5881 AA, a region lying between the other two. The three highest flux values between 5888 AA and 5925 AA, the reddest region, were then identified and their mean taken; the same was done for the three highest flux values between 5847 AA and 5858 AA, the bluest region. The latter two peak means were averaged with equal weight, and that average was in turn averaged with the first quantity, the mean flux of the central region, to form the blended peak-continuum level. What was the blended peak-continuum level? 15.5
